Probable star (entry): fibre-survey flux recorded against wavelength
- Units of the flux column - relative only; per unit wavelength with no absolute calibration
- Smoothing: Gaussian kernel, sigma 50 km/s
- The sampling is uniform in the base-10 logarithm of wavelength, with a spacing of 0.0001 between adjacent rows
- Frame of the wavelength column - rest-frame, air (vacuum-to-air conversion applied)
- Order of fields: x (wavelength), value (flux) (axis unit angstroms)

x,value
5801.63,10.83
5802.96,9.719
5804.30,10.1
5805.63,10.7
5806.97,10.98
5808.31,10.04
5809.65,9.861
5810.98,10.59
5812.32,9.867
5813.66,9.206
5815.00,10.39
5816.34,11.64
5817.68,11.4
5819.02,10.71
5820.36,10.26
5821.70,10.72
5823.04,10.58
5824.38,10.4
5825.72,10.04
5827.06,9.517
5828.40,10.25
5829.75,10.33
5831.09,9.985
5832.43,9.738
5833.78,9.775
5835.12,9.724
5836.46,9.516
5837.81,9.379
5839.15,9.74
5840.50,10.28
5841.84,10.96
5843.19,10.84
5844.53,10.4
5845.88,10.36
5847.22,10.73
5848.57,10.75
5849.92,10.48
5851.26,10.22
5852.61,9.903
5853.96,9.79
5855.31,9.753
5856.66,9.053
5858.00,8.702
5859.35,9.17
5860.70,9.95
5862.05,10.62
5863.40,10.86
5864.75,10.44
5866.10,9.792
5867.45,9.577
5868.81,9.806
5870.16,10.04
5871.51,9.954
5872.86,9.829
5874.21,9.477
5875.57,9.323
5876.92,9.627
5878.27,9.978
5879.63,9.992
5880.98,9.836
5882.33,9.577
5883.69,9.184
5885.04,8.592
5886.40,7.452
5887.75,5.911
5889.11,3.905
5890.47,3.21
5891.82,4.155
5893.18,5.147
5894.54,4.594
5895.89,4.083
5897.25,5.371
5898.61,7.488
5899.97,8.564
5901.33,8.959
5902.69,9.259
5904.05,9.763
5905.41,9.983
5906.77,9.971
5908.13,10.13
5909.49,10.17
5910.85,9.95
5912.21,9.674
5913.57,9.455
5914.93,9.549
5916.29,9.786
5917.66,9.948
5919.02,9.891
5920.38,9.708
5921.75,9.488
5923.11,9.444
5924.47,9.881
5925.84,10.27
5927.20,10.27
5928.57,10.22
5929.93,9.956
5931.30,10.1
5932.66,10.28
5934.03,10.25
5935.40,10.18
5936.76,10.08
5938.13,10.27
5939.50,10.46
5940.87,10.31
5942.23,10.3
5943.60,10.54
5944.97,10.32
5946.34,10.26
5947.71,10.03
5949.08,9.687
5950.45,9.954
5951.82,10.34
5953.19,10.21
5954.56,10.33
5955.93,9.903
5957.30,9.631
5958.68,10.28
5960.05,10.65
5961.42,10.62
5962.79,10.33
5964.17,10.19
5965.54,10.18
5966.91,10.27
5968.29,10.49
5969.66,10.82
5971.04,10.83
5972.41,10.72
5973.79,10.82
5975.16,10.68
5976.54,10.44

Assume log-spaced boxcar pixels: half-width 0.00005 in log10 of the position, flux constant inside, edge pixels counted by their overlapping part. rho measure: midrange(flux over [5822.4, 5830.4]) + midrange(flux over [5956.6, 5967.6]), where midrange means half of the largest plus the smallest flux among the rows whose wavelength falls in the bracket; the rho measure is 20.2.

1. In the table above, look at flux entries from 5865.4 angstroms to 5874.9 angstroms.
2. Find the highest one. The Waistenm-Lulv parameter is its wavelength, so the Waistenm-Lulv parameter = 5870.16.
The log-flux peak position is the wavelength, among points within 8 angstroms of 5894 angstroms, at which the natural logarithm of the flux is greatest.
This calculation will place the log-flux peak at 5901.33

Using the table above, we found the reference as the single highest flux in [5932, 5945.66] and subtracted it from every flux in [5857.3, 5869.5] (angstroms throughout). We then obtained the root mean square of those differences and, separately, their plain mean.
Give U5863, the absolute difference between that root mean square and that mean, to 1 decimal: 1.6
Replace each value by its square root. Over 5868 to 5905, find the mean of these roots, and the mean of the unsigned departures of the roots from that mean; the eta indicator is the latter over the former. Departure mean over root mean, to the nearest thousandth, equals 0.141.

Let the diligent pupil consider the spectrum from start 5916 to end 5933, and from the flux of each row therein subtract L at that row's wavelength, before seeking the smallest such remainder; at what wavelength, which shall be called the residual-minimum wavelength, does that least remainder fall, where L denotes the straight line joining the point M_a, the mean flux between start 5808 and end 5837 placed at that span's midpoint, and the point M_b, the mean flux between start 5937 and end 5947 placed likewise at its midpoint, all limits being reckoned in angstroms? 5923.11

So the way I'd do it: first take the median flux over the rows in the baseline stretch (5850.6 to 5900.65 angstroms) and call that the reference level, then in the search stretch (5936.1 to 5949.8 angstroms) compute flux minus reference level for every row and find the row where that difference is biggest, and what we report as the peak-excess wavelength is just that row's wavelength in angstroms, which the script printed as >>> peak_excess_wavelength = 5943.60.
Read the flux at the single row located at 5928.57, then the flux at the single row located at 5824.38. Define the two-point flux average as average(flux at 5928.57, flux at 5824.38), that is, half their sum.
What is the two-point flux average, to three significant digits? 10.3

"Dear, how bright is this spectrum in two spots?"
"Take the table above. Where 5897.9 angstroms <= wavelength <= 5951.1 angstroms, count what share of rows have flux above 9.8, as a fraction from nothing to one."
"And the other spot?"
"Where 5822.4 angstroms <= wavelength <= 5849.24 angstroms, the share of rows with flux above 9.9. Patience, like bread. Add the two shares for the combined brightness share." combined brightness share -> 1.32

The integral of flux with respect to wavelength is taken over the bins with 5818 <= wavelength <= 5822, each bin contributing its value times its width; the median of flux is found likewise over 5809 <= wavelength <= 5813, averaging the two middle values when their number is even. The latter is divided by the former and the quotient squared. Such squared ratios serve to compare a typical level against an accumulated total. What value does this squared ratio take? 0.054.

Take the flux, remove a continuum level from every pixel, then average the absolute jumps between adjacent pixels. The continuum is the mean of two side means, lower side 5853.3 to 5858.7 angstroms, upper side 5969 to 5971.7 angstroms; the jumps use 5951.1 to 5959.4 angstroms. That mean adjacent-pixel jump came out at 0.32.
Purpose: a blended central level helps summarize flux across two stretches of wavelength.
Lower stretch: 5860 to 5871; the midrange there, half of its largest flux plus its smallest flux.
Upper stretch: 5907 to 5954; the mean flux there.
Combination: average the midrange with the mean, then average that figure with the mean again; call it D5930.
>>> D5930 10.1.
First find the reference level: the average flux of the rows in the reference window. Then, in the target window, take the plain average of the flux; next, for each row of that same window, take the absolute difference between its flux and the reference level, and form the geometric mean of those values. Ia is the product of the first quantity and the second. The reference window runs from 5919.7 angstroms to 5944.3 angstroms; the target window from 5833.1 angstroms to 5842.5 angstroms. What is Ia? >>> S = 4.3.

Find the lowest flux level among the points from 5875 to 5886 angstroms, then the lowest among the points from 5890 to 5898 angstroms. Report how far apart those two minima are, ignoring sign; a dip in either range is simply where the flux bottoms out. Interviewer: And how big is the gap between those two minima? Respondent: 5.4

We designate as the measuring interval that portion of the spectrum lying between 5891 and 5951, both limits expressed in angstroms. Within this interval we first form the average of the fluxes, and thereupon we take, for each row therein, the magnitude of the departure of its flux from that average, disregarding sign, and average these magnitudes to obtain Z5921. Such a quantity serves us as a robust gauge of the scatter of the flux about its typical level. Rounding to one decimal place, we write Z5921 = 1.2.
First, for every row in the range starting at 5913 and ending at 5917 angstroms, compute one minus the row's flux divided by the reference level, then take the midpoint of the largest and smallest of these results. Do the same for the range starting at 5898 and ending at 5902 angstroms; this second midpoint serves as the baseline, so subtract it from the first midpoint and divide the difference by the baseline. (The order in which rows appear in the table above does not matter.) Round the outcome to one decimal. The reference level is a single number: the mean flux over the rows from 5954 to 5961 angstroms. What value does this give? -0.7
